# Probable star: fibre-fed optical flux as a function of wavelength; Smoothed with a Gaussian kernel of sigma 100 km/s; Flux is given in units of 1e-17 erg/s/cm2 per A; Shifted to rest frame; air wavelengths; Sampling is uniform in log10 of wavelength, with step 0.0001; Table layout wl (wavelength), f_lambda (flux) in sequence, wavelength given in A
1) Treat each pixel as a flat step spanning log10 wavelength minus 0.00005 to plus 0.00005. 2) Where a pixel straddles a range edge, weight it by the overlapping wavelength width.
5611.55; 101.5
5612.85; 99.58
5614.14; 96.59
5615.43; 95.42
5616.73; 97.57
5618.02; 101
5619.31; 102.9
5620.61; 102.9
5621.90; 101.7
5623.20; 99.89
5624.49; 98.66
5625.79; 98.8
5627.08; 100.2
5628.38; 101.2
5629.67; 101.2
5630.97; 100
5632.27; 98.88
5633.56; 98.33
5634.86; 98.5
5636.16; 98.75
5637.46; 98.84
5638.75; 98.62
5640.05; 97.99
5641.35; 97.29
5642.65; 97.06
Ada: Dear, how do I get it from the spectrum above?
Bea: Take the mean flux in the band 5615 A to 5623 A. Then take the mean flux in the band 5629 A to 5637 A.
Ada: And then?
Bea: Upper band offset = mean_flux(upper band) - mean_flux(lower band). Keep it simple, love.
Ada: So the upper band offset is -1.0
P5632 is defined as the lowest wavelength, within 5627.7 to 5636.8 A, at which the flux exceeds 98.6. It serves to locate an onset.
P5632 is 5628.38 A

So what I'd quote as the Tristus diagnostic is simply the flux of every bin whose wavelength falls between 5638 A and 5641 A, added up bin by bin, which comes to 197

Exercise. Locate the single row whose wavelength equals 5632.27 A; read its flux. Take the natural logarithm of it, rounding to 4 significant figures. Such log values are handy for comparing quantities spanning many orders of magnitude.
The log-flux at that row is 4.594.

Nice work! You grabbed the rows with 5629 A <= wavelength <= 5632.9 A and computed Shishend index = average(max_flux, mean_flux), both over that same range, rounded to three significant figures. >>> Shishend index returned 101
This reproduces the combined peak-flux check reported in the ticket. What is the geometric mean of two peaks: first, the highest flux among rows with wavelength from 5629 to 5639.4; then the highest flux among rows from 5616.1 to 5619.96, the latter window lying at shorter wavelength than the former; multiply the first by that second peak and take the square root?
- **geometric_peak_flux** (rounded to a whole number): 102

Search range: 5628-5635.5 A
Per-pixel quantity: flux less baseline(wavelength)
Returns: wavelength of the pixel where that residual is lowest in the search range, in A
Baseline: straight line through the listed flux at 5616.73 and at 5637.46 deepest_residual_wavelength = 5633.56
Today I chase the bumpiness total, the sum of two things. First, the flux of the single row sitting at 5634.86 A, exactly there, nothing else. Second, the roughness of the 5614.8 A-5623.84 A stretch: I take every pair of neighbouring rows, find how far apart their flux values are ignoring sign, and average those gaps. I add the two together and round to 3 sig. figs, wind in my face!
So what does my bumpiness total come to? 100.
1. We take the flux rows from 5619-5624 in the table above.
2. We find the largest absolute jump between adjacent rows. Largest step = 1.8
